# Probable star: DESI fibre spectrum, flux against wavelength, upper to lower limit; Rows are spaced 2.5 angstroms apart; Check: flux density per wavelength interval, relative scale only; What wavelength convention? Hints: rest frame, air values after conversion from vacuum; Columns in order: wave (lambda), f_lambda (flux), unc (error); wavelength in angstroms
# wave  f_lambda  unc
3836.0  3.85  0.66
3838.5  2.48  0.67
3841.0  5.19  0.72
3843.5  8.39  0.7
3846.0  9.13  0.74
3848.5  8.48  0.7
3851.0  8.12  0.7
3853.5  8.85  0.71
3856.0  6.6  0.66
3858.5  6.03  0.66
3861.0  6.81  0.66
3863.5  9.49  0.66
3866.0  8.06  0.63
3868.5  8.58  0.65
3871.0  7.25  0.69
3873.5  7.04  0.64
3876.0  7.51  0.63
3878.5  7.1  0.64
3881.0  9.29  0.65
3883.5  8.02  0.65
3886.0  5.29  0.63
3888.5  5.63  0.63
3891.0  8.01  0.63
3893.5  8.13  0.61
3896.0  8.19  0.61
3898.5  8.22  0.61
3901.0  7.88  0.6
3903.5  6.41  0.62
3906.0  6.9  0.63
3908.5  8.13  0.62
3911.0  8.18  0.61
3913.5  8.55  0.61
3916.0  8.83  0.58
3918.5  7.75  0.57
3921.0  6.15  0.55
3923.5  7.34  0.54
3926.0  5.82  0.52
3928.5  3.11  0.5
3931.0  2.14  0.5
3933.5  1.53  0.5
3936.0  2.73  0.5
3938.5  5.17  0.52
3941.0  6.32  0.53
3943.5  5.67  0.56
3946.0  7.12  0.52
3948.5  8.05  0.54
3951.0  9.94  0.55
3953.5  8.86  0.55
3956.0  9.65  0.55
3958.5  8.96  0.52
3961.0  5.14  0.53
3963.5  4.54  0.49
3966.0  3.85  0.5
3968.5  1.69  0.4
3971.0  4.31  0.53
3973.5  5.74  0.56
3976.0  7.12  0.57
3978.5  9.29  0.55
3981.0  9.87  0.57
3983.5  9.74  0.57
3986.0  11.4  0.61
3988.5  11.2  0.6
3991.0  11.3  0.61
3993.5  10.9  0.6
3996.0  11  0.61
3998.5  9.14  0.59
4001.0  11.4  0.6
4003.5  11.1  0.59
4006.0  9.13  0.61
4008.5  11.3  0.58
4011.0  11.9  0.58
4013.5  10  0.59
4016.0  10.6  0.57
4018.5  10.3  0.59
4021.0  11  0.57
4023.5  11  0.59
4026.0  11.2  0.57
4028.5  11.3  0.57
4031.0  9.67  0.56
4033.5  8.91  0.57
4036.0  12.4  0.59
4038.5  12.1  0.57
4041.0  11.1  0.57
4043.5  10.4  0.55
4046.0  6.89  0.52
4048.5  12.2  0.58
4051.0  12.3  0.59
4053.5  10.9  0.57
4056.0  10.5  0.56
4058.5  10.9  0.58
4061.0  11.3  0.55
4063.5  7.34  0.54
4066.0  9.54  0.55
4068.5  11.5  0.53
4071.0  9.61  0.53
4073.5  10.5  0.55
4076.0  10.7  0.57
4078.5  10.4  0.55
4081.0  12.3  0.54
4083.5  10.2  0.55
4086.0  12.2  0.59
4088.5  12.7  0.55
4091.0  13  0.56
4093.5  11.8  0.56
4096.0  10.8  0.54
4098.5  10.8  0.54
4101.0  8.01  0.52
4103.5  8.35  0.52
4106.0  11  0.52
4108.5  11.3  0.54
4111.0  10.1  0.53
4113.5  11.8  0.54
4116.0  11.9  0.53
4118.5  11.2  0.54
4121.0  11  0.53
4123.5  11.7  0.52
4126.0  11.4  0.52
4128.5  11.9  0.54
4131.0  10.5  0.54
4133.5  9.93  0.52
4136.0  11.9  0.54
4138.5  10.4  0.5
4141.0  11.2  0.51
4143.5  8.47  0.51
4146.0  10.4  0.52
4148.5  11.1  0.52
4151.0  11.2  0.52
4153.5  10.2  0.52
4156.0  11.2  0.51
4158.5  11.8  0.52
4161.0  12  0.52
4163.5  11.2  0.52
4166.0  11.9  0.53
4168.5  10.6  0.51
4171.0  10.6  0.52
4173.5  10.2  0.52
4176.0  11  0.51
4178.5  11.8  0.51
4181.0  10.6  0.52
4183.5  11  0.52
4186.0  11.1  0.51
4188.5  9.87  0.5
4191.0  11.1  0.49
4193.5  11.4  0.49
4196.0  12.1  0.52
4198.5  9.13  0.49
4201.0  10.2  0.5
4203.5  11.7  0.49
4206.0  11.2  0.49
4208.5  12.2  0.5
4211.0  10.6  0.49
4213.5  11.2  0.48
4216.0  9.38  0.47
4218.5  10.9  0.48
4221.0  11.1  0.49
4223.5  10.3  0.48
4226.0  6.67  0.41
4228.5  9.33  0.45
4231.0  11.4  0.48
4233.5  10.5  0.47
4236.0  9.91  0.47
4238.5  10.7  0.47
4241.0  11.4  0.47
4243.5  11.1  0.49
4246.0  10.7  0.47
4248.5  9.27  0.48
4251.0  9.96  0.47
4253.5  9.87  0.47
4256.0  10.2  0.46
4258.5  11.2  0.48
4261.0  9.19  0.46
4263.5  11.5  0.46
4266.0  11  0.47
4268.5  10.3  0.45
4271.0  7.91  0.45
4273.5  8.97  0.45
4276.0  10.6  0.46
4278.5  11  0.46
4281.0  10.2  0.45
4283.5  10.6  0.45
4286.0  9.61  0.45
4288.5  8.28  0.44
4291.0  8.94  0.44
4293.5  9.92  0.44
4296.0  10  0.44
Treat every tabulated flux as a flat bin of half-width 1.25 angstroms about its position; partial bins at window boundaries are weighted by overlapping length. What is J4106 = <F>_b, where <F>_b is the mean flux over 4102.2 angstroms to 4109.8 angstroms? 10.2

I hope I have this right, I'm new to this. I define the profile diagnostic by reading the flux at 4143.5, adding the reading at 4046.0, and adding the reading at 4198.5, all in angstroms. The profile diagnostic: 24.5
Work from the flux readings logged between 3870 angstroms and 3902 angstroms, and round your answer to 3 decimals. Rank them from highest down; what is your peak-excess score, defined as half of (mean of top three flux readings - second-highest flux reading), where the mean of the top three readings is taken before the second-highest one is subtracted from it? 0.173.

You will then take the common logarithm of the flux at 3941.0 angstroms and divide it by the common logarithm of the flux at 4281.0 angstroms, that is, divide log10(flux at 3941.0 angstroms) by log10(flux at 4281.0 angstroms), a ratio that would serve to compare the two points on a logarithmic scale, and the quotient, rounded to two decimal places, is 0.79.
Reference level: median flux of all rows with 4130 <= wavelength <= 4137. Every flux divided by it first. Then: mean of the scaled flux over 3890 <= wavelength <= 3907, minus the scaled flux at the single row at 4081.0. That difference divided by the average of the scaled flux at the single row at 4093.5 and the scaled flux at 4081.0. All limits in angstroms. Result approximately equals -0.38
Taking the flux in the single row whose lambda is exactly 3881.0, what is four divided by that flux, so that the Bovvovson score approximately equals 0.431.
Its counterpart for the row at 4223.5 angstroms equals 0.388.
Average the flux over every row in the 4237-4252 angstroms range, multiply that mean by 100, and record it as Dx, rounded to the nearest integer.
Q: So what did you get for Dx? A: 1052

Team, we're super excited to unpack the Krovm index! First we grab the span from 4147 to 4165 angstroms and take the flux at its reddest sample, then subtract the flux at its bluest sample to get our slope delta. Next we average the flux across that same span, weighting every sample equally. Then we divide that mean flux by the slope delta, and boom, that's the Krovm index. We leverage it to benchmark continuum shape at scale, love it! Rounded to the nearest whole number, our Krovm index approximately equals 112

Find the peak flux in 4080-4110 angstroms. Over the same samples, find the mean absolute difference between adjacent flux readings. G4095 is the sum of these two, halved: 7.10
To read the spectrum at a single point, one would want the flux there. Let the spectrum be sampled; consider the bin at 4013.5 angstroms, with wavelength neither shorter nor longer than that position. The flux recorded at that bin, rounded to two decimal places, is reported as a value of 10.00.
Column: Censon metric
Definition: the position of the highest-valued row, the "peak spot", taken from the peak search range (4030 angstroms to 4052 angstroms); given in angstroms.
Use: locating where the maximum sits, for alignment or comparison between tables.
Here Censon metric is 4036.0 angstroms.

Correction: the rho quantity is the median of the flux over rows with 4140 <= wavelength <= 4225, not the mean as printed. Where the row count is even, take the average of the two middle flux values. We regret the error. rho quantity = 11.1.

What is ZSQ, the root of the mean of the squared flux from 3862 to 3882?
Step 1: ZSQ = 8.1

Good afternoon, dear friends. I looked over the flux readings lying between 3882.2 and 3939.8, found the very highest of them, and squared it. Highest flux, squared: 78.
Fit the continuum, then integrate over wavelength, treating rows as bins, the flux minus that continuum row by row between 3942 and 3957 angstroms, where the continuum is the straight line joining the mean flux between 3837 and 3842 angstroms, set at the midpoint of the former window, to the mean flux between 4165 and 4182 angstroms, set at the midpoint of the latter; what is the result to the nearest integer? 30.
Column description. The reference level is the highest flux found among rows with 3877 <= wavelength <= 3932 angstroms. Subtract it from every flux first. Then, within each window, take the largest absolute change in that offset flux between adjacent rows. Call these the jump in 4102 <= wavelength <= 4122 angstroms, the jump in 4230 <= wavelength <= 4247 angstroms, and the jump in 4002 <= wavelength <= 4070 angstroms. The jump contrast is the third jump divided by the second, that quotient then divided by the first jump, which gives 2.23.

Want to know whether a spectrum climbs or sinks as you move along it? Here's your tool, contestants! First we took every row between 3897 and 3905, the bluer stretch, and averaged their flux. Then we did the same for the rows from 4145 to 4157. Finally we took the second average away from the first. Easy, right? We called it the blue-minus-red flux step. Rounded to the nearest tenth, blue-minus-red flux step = -3.3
